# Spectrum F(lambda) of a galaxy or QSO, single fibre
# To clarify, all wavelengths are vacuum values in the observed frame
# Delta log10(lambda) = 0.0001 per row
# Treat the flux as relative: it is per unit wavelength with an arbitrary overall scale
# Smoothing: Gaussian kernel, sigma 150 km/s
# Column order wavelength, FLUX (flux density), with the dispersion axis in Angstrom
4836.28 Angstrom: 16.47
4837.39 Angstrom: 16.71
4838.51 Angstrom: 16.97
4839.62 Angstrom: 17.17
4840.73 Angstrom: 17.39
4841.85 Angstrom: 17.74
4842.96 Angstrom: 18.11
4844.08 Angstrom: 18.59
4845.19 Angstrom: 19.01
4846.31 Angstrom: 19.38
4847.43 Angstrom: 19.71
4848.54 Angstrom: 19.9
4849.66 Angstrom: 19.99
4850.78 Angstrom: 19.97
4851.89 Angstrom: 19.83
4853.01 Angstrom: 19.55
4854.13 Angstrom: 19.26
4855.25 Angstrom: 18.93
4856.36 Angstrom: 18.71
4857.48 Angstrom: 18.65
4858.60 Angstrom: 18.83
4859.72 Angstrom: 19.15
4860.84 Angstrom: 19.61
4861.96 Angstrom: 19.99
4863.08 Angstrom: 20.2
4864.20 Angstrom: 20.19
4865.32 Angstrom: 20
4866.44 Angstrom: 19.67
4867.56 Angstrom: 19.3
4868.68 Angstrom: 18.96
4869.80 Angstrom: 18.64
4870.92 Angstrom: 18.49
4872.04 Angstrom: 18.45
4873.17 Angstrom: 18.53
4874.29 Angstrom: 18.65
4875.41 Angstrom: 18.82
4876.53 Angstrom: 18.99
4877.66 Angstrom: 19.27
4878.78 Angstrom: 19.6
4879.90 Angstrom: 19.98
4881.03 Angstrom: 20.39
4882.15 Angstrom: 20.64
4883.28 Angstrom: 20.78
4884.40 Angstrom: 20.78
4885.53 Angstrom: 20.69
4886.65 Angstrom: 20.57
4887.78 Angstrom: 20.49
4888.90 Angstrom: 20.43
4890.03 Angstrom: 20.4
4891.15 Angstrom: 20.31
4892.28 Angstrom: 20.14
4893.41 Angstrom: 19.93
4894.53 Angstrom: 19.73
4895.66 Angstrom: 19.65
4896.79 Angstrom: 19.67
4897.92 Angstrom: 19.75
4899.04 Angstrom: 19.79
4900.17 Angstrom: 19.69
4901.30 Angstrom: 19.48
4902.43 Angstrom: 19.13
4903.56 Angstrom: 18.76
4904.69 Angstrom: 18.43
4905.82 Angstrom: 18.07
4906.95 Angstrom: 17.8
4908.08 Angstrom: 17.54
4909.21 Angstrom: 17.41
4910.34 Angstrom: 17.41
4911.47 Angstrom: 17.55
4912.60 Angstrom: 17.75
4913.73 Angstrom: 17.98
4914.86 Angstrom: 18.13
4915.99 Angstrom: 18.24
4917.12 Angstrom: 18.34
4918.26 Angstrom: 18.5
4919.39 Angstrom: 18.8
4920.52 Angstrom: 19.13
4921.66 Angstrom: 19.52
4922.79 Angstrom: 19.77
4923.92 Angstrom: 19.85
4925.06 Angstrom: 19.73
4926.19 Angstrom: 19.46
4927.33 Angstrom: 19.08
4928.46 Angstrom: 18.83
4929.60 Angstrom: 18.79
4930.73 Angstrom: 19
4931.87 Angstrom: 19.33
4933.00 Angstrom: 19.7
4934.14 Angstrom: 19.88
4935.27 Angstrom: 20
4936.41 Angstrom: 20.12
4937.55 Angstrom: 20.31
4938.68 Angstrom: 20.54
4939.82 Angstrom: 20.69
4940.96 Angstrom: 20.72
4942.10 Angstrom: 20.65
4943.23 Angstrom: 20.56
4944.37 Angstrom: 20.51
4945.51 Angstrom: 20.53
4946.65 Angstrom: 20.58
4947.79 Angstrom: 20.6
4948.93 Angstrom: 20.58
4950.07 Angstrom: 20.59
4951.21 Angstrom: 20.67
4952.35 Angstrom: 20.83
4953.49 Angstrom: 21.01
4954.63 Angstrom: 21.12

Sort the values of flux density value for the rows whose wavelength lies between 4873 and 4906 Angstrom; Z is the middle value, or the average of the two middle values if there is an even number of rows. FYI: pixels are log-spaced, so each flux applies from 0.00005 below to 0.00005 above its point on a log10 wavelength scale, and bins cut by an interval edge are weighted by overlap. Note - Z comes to 19.7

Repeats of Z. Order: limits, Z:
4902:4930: 18.5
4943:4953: 20.6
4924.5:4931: 19.0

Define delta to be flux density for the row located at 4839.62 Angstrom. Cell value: 17.17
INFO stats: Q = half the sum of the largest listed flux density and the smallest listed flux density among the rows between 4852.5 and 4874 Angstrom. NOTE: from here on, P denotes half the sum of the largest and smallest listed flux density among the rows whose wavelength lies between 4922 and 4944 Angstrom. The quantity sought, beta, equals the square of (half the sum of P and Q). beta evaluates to 382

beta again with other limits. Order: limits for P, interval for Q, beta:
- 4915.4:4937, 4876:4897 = 382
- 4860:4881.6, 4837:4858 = 357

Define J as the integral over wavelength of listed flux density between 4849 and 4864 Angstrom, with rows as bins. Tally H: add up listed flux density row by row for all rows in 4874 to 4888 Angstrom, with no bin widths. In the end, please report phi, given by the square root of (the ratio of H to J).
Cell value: 0.943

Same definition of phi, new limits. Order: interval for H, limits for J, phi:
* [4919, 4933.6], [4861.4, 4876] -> 0.946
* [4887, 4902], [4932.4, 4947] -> 0.934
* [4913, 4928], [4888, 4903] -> 0.909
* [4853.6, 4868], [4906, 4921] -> 0.966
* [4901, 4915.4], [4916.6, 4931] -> 0.924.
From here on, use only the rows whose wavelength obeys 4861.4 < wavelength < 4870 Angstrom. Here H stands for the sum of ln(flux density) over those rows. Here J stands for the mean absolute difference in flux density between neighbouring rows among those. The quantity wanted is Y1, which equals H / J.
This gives 94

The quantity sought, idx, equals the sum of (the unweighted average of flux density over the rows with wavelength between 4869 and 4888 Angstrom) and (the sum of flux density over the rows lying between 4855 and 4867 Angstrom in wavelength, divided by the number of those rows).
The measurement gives 39.1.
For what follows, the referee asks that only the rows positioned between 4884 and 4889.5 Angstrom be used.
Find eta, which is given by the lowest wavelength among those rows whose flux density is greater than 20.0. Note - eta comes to 4884.40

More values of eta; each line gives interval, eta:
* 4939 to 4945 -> 4939.82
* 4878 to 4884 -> 4881.03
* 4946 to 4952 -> 4946.65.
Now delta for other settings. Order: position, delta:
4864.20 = 20.19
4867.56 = 19.3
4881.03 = 20.39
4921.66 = 19.52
